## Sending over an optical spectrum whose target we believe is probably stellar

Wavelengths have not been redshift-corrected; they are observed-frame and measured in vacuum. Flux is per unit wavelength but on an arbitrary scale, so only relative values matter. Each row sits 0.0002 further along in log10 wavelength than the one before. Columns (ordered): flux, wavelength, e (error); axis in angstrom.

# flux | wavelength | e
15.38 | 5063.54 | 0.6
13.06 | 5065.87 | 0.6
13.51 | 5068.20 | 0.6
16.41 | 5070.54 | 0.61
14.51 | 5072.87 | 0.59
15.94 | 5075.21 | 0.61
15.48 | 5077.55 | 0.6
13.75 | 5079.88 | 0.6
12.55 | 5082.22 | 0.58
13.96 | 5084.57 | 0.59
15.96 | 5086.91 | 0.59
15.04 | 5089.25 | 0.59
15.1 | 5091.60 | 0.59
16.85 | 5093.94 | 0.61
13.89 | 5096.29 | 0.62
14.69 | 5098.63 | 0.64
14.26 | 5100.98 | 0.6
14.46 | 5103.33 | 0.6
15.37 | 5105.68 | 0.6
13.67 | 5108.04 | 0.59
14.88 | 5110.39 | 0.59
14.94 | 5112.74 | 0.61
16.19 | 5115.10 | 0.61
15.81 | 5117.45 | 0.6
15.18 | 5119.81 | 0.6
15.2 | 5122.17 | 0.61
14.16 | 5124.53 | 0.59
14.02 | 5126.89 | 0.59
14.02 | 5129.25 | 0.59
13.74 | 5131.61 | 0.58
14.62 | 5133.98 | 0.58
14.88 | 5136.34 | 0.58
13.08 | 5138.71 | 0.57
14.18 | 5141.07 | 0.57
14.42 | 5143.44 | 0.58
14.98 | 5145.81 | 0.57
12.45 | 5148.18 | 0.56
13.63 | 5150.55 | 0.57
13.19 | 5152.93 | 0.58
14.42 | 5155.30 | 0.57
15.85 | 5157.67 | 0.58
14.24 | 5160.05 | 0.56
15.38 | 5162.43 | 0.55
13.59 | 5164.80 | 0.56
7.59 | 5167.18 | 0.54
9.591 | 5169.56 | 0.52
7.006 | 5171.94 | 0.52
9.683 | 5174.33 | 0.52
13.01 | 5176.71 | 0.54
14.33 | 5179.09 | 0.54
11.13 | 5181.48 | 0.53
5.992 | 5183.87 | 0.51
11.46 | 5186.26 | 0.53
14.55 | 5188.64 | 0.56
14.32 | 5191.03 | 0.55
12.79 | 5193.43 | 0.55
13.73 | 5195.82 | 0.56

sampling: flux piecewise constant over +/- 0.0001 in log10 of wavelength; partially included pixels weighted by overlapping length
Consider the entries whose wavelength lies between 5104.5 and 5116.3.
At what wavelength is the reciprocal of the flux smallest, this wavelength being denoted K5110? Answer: 5115.10 angstrom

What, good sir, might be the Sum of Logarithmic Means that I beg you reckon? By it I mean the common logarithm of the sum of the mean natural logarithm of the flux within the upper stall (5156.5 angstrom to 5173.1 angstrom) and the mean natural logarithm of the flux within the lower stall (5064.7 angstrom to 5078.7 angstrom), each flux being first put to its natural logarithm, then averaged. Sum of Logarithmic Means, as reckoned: 0.709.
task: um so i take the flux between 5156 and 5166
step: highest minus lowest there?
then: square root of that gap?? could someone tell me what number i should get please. 1.50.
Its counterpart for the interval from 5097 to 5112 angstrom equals 1.30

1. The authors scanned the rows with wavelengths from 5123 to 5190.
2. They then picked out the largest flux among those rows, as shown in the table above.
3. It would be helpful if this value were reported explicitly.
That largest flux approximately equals 15.85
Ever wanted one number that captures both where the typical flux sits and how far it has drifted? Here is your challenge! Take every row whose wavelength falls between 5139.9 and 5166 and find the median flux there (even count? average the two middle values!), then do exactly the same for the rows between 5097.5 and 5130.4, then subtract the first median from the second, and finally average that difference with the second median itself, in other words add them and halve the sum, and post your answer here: 7.7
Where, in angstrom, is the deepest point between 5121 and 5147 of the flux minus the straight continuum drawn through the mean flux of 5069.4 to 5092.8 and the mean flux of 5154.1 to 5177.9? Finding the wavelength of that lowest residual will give 5138.71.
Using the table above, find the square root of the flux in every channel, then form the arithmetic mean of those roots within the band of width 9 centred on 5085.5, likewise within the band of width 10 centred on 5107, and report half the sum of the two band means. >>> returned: 3.80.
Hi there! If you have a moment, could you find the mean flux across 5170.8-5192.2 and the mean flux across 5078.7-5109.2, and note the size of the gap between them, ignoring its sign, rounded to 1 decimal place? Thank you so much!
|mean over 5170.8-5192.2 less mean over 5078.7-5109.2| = 3.3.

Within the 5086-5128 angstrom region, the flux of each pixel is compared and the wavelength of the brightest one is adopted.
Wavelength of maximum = 5093.94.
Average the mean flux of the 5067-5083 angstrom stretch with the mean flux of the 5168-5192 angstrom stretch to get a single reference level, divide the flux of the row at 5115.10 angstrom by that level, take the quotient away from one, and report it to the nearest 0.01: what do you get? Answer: -0.26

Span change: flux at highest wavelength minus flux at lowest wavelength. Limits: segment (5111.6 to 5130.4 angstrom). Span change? -0.9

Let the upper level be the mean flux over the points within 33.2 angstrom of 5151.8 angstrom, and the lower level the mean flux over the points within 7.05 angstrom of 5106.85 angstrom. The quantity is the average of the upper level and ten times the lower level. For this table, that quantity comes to 79.5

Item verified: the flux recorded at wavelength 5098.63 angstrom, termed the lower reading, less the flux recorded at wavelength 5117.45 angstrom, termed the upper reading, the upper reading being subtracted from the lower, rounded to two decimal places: -1.12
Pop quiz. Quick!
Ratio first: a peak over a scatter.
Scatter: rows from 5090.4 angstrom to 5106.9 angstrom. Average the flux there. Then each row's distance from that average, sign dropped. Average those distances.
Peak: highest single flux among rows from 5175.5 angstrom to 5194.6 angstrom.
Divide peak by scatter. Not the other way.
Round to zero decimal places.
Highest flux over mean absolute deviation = 21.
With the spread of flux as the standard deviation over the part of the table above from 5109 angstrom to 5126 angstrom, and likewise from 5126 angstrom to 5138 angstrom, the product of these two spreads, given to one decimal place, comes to 0.3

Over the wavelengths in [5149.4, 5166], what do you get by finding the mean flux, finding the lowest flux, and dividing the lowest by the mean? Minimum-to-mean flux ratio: 0.92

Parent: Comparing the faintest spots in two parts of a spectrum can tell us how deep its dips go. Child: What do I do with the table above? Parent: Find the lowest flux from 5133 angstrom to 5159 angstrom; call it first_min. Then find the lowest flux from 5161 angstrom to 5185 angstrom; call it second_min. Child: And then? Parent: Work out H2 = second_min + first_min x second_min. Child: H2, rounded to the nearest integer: 81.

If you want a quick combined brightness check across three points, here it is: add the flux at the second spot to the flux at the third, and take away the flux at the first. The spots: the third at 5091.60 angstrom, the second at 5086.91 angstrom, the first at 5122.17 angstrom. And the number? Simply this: 15.9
